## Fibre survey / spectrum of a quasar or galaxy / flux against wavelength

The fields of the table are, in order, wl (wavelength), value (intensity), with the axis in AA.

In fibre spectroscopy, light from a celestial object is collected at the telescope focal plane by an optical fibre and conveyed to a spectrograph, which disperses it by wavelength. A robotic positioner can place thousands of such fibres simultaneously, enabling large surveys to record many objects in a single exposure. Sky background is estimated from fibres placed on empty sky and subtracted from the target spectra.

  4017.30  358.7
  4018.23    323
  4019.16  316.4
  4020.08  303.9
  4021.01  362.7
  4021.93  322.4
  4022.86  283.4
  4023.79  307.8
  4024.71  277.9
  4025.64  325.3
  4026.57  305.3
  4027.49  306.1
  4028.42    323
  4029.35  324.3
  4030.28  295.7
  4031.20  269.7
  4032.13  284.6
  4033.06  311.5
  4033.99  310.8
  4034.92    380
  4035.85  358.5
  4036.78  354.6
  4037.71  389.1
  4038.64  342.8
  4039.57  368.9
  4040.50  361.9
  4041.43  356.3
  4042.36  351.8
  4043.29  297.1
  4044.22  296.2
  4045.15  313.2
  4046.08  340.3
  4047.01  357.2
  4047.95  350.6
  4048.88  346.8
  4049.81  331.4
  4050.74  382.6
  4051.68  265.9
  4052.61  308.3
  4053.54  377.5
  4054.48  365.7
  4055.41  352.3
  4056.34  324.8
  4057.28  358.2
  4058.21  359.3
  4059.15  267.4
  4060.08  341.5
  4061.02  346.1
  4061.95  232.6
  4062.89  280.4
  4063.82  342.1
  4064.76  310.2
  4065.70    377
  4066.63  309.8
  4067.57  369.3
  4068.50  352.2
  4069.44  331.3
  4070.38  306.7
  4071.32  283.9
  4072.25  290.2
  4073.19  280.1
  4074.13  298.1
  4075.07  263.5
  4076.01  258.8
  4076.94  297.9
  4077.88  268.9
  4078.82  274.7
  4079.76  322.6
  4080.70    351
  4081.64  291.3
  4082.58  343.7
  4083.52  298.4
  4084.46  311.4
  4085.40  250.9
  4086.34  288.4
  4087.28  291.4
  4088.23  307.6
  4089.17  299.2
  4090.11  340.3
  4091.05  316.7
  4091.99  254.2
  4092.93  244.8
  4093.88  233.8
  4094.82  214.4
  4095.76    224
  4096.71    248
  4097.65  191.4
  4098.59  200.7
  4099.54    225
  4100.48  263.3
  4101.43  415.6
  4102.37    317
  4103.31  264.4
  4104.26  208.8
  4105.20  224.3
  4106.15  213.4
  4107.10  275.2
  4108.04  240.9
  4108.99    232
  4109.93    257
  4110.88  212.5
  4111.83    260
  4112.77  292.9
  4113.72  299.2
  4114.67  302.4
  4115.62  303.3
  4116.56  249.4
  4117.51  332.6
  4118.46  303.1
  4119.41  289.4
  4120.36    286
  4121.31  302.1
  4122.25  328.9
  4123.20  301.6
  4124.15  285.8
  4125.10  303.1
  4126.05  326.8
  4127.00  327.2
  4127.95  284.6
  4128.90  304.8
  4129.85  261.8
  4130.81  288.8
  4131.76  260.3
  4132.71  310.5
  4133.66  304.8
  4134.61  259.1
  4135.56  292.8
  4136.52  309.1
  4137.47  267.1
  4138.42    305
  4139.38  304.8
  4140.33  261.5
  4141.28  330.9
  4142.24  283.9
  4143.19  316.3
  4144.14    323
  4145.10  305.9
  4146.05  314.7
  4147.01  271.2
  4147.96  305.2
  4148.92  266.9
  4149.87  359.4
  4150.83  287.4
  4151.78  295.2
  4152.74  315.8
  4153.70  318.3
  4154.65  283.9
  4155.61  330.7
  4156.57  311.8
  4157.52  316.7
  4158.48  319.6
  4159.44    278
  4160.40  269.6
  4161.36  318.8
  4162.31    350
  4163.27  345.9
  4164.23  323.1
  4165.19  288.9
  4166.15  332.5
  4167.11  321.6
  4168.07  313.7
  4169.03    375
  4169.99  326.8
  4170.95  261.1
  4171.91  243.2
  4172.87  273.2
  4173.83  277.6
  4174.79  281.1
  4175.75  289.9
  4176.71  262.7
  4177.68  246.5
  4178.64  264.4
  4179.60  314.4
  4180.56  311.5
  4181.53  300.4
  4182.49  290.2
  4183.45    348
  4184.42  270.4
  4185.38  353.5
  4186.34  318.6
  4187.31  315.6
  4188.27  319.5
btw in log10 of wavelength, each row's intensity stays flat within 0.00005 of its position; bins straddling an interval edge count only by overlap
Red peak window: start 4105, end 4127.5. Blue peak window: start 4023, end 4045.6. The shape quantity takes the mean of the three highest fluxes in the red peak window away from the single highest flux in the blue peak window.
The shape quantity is 60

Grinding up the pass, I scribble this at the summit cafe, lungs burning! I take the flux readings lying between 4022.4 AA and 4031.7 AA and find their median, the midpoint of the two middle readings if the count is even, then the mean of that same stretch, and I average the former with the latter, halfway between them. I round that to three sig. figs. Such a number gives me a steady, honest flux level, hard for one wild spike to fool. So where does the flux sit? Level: 304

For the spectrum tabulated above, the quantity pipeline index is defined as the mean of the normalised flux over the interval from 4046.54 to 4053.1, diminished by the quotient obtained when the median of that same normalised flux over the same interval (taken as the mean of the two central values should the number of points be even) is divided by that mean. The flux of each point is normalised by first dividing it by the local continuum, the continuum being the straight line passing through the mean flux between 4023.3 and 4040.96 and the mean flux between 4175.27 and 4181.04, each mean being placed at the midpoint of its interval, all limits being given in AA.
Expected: 0.01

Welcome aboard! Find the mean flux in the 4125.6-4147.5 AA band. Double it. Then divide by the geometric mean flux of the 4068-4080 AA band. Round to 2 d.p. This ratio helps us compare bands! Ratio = 2.02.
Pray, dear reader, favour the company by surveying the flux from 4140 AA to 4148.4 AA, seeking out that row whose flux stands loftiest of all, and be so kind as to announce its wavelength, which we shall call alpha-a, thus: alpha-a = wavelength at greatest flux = 4141.28 AA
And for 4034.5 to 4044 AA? 4037.71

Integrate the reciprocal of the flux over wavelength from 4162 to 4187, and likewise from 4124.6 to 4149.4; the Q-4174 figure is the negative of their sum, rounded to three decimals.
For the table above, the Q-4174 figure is -0.168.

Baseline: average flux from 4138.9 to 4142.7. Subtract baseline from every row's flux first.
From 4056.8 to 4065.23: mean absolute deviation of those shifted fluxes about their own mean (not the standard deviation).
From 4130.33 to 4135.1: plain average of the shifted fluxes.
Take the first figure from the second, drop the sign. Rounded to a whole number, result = 48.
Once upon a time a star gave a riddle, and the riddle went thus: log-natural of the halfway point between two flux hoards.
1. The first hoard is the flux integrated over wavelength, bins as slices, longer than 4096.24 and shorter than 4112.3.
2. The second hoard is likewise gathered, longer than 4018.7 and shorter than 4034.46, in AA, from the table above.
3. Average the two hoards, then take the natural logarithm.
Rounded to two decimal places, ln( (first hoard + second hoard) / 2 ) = 8.40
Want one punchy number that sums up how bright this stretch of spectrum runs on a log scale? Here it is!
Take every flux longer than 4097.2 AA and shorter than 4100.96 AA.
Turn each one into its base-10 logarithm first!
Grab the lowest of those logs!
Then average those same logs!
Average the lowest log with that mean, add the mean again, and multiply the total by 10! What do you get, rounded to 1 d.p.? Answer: 46.5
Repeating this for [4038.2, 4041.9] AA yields 51.0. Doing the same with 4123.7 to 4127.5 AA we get 49.7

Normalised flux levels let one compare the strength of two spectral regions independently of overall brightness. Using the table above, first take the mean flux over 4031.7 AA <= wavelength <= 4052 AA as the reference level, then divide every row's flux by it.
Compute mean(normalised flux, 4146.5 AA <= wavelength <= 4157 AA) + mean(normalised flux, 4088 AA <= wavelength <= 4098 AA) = 1.67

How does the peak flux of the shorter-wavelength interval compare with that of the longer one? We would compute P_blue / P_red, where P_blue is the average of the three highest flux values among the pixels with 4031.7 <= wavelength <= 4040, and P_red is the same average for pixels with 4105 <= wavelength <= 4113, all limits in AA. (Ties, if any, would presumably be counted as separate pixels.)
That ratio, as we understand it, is 1.37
